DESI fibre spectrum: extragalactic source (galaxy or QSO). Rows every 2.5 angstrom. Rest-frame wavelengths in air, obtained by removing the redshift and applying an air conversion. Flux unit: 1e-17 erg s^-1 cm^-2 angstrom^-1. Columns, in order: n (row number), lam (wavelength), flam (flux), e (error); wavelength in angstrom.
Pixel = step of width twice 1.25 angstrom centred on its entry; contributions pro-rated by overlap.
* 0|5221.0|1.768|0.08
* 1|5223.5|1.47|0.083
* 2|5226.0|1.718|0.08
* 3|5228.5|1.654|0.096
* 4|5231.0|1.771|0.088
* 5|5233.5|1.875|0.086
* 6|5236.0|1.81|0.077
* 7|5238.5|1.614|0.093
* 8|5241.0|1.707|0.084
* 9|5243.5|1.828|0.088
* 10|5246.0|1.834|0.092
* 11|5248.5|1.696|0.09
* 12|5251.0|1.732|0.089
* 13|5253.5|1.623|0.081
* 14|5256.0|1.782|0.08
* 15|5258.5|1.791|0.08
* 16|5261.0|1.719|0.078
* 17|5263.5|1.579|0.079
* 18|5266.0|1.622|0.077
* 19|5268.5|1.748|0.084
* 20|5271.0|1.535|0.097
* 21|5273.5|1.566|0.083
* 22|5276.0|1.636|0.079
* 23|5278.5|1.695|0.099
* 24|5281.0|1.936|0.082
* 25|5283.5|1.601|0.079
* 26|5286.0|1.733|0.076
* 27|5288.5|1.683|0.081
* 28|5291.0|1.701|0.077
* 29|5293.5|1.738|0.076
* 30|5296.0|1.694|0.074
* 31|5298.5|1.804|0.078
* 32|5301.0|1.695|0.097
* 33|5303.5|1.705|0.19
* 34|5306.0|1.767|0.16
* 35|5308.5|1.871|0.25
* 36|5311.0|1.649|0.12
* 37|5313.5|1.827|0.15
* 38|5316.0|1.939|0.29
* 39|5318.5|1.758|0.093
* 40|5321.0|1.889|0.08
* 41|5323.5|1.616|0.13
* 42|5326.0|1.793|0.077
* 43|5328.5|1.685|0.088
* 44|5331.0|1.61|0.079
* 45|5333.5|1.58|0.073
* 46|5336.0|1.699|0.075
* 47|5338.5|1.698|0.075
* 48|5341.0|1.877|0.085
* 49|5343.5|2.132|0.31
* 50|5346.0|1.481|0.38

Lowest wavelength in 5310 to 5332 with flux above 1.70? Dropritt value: 5313.5 angstrom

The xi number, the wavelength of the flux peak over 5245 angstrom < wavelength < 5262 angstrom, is 5246.0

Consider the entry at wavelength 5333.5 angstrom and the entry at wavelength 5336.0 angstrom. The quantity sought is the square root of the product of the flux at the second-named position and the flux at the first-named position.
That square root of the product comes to 1.64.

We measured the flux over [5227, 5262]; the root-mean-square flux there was 1.75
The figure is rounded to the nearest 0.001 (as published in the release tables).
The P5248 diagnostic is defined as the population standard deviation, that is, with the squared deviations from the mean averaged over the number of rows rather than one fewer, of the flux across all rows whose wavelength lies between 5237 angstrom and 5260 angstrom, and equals 0.077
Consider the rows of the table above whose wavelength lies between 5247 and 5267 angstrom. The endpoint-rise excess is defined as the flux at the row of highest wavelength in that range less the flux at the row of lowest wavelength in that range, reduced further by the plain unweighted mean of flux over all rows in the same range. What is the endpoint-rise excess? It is -1.77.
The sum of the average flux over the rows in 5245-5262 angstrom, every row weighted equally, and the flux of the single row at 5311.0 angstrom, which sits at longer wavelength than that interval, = 3.39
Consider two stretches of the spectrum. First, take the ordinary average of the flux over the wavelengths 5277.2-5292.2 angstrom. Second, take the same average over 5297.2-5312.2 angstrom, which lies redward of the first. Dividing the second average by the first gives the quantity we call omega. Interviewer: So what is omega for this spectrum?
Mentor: 1.01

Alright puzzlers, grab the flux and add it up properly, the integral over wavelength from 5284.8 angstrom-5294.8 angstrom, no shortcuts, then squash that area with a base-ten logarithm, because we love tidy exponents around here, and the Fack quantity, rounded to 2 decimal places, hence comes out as 1.23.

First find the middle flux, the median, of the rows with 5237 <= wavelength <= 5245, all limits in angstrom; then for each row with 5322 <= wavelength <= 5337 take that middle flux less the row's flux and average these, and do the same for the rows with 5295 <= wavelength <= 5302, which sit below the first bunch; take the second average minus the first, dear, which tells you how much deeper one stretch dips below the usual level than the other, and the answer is -0.067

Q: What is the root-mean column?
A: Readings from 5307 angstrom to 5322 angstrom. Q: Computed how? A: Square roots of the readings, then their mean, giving 1.35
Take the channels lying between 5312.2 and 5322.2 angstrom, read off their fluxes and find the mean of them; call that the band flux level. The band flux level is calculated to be 1.85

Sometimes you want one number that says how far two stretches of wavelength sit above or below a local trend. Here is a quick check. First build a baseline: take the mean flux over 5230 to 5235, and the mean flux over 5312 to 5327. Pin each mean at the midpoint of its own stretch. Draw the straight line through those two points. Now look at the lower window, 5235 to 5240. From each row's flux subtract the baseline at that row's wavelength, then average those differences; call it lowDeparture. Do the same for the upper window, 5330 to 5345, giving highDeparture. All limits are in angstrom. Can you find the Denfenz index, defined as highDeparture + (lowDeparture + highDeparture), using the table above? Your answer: -0.18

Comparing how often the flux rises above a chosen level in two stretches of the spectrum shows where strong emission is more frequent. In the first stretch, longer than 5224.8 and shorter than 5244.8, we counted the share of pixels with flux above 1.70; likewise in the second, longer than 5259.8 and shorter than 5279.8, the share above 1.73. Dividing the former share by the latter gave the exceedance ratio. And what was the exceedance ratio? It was 6.0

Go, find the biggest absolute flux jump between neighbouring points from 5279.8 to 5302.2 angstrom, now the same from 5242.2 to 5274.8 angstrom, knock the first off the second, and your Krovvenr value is -0.12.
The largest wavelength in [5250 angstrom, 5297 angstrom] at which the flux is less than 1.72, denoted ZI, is 5296.0 angstrom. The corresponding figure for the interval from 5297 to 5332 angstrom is 5331.0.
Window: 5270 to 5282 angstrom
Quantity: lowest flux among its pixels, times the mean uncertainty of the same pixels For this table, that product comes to 0.135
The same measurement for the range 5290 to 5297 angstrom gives 0.128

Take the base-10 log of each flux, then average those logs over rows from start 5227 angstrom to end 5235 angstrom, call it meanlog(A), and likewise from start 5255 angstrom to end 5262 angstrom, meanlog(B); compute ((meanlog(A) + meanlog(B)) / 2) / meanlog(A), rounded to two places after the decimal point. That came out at 1.00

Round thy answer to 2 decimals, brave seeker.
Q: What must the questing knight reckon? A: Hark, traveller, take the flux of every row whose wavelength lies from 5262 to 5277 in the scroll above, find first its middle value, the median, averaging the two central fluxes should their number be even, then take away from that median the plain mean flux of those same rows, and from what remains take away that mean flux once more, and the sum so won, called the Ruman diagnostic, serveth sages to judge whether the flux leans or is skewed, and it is -1.63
